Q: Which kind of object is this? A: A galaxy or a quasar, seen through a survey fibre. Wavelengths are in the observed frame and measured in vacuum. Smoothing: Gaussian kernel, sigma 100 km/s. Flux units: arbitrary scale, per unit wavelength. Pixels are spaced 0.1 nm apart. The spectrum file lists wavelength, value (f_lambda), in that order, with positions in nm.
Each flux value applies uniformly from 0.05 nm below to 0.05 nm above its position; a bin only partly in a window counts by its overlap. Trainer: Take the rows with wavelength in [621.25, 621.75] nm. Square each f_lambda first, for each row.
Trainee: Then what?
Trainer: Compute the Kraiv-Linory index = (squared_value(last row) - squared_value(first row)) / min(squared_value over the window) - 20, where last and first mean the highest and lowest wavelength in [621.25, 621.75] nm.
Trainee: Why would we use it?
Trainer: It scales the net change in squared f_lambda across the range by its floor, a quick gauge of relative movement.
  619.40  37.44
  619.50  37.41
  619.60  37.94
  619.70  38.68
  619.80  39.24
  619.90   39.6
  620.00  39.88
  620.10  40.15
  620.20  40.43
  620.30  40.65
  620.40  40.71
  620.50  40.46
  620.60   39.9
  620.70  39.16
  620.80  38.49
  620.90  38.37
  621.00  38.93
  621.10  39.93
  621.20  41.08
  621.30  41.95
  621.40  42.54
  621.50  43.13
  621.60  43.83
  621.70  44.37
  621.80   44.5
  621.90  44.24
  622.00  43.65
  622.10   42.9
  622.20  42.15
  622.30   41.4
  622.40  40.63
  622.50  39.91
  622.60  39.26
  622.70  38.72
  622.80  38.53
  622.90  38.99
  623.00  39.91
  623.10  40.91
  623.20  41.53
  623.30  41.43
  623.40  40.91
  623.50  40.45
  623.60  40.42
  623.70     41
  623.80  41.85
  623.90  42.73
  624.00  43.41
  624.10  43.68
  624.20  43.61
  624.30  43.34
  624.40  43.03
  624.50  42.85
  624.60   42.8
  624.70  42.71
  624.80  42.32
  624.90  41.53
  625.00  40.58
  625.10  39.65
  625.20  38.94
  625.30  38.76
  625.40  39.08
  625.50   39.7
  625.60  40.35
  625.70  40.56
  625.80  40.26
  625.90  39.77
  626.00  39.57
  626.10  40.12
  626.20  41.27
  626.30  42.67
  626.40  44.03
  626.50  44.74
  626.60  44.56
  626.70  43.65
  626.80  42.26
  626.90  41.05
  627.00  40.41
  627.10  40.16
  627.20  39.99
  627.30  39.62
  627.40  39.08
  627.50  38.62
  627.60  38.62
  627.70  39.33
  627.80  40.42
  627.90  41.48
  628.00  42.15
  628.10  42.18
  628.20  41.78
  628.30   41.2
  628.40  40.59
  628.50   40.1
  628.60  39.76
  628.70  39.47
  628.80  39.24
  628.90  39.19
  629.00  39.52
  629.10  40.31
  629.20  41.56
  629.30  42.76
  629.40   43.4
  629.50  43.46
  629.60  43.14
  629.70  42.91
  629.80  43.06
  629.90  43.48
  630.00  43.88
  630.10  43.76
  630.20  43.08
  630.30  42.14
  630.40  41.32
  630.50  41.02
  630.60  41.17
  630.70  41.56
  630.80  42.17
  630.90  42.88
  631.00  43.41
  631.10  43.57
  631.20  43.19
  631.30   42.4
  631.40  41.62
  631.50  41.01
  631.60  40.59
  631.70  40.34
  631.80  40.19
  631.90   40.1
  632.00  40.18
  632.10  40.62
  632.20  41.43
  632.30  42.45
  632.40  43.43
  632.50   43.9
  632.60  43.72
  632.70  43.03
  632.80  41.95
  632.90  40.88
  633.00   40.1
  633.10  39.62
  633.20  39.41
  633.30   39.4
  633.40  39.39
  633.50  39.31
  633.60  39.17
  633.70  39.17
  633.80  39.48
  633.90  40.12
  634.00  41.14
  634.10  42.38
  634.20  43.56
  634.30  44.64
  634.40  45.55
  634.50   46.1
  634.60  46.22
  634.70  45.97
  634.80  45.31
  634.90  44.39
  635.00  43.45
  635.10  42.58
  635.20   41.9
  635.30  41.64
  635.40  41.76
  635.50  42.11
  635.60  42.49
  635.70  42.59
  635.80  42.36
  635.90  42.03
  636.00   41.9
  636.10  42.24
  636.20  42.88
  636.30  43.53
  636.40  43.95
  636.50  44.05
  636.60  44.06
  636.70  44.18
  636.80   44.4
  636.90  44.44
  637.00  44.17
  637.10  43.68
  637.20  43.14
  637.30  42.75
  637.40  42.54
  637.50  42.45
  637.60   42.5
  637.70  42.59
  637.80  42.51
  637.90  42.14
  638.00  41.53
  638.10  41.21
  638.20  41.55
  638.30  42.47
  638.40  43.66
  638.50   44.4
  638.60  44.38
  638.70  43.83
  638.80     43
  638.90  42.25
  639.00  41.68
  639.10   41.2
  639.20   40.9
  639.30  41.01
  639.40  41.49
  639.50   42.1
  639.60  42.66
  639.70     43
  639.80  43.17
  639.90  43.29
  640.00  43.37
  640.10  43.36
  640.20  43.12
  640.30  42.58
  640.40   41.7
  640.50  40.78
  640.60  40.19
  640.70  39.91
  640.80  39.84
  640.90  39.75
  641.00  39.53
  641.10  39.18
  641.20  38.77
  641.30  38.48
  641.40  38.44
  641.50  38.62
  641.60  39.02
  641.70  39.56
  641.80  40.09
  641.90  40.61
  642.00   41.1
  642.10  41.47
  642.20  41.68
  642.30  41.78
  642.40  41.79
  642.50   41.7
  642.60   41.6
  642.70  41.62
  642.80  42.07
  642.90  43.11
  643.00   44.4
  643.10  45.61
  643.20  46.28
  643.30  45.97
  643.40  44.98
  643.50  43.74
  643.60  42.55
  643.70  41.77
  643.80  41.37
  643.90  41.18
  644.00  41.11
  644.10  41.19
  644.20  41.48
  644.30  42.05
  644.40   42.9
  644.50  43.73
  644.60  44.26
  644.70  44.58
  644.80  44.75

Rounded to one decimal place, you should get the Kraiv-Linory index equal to -19.9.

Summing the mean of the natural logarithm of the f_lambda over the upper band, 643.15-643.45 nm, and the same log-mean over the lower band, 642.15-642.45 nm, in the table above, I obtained 7.55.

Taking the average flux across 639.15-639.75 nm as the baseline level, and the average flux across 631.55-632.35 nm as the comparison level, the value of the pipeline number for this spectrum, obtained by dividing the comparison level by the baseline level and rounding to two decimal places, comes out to 0.97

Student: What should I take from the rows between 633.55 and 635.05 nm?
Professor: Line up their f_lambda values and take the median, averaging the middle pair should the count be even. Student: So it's 43.6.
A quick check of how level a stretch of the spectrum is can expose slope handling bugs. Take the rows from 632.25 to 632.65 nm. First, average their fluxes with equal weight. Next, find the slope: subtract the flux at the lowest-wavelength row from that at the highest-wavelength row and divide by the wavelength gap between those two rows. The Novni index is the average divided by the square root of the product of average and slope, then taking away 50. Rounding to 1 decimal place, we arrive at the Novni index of -46.8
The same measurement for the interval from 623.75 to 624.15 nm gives -47.3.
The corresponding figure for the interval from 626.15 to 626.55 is -48.1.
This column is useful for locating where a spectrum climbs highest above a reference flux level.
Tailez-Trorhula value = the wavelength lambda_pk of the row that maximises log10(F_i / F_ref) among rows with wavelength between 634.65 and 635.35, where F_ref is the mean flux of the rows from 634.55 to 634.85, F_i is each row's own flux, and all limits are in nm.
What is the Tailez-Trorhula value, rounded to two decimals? 634.70 nm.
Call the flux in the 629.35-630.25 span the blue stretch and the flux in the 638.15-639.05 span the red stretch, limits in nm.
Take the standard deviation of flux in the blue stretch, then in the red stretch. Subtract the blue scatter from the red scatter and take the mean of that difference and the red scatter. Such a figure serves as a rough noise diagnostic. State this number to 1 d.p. 0.9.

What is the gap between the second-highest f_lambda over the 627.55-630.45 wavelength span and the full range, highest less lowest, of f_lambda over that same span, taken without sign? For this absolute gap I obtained 38.5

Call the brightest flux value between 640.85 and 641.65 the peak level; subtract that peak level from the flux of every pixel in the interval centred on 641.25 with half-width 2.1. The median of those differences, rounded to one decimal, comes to 1.9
